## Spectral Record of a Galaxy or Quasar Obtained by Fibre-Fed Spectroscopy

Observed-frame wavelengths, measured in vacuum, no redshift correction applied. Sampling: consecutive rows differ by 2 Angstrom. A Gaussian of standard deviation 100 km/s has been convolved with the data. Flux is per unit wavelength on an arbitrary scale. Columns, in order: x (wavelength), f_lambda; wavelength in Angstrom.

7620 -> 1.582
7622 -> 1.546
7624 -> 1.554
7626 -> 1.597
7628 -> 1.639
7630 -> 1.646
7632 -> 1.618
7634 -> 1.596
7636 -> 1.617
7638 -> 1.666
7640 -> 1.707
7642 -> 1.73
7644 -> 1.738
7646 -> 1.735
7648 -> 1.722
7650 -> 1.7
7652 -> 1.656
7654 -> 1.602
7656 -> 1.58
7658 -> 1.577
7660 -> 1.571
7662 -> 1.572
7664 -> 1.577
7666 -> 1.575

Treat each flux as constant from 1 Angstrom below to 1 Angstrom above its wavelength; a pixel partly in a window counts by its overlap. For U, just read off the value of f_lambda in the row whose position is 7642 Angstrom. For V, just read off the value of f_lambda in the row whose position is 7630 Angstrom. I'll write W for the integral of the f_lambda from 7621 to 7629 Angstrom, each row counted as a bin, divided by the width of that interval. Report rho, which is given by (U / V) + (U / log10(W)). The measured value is 9.71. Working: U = 1.73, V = 1.646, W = 1.58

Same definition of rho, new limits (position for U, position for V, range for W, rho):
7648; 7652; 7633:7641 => 8.99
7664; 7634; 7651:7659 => 8.68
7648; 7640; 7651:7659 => 9.40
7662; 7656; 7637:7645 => 7.74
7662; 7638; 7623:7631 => 8.55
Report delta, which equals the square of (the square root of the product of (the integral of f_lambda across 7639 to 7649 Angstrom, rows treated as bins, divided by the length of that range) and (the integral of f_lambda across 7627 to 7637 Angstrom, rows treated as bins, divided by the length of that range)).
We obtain 2.80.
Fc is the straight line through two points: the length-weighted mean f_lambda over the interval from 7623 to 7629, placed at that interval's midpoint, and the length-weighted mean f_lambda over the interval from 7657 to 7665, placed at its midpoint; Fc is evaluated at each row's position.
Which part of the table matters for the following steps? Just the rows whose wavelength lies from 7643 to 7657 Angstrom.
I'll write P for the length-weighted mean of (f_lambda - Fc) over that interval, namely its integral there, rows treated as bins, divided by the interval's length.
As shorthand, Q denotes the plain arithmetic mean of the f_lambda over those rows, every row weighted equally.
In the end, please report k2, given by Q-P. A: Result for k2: 1.58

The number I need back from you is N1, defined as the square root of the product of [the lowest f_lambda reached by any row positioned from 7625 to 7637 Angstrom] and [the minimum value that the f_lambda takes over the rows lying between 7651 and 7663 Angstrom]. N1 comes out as 1.58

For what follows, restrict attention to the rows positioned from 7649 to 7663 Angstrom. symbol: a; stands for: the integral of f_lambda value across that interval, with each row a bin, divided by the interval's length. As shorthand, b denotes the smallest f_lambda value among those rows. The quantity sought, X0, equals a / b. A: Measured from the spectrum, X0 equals 1.024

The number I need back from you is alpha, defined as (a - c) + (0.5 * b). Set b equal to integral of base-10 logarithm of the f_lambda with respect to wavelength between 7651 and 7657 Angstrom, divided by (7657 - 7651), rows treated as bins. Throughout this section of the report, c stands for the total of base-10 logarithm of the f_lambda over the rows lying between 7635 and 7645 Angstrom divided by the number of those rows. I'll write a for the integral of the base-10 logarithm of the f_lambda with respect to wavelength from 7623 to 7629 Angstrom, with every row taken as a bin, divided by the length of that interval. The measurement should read 0.08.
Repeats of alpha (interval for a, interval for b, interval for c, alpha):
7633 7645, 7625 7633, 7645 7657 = 0.11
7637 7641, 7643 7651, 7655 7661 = 0.15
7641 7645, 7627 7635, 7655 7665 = 0.15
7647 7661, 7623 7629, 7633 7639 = 0.10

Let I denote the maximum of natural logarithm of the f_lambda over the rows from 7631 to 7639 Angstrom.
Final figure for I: 0.51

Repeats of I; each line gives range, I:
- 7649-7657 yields 0.53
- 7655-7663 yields 0.46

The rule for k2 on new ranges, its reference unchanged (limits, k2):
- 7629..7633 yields 1.59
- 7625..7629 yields 1.60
